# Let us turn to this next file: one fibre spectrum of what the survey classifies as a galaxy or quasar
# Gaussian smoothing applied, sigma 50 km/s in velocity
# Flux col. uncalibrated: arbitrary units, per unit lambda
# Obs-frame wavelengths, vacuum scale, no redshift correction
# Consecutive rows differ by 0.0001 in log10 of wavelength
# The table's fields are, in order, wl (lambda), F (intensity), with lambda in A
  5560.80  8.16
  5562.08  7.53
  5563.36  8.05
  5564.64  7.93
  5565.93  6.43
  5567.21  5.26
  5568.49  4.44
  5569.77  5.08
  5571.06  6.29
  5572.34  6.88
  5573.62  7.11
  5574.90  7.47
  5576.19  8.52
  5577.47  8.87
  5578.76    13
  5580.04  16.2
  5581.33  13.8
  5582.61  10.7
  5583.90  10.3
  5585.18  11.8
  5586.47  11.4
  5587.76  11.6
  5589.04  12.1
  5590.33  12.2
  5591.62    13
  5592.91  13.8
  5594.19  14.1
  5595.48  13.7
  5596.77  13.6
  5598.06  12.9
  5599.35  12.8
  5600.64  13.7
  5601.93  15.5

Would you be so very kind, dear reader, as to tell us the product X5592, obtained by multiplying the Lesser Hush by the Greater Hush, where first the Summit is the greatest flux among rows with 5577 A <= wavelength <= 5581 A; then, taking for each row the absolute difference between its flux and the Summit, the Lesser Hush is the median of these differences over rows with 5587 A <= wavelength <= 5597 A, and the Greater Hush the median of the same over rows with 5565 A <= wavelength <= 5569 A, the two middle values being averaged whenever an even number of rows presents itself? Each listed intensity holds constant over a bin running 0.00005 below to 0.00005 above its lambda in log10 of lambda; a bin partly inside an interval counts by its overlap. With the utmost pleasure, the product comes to 32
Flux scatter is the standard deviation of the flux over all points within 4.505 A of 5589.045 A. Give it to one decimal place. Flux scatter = 0.8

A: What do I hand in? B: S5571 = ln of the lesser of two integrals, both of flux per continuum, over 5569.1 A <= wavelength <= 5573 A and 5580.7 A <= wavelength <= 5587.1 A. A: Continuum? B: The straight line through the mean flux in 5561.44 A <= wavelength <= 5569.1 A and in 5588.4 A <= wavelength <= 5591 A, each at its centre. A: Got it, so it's 1.1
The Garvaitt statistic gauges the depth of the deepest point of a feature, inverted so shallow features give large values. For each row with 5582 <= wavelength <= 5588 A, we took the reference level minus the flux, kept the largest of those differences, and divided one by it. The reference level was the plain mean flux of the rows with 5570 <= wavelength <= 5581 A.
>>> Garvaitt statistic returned -1.0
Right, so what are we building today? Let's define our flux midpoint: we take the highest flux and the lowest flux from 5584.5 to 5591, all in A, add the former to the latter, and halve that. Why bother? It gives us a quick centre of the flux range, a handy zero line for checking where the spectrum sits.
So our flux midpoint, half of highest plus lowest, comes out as 11.8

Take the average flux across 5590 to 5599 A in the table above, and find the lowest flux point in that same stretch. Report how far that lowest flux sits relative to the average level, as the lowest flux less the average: -1.1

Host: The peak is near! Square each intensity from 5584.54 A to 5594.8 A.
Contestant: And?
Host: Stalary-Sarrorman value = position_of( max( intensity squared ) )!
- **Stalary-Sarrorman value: 5594.19 A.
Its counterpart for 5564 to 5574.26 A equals 5564.64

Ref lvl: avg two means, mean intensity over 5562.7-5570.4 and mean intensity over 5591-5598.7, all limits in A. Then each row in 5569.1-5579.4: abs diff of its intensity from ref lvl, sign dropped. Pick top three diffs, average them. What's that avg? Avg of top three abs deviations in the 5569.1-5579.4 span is 3.8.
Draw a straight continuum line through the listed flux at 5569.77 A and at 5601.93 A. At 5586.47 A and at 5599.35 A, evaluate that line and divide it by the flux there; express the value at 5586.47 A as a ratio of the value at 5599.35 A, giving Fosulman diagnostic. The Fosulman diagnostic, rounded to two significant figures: 0.80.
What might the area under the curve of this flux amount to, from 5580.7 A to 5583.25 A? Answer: 31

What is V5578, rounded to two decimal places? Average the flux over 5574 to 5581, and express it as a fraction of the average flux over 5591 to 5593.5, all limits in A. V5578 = 0.81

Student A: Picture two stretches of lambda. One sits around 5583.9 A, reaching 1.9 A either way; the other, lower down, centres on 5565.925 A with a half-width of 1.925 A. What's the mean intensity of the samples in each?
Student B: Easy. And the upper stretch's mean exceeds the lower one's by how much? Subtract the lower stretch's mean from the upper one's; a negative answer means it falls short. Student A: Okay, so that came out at 4.4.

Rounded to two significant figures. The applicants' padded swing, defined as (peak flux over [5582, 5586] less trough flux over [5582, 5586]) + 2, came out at 3.5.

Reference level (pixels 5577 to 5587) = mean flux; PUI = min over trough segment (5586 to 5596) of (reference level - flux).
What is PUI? -2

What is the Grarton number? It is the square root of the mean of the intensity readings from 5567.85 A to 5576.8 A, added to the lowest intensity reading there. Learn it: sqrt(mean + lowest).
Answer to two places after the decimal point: 3.31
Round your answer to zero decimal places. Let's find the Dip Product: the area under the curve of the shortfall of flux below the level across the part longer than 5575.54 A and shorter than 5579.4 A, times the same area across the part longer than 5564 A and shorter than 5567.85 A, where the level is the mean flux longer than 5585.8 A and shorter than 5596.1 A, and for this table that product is 239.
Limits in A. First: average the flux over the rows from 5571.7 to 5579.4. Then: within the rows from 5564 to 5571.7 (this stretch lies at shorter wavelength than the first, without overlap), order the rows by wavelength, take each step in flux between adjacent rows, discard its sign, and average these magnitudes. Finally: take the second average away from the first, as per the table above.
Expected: 7.6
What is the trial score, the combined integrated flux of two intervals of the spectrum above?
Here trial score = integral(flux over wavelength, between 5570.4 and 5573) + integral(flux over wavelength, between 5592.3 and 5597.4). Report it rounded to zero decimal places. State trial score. 88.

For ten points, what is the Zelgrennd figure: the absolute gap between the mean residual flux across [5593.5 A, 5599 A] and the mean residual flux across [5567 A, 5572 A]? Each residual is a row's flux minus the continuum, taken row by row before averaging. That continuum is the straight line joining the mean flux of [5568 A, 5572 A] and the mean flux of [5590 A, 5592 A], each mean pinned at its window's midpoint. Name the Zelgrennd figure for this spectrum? 1.0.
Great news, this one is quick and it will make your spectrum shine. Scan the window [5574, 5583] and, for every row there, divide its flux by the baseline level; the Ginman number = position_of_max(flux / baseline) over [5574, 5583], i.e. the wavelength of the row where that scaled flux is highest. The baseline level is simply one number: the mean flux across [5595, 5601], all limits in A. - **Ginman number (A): 5580.04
